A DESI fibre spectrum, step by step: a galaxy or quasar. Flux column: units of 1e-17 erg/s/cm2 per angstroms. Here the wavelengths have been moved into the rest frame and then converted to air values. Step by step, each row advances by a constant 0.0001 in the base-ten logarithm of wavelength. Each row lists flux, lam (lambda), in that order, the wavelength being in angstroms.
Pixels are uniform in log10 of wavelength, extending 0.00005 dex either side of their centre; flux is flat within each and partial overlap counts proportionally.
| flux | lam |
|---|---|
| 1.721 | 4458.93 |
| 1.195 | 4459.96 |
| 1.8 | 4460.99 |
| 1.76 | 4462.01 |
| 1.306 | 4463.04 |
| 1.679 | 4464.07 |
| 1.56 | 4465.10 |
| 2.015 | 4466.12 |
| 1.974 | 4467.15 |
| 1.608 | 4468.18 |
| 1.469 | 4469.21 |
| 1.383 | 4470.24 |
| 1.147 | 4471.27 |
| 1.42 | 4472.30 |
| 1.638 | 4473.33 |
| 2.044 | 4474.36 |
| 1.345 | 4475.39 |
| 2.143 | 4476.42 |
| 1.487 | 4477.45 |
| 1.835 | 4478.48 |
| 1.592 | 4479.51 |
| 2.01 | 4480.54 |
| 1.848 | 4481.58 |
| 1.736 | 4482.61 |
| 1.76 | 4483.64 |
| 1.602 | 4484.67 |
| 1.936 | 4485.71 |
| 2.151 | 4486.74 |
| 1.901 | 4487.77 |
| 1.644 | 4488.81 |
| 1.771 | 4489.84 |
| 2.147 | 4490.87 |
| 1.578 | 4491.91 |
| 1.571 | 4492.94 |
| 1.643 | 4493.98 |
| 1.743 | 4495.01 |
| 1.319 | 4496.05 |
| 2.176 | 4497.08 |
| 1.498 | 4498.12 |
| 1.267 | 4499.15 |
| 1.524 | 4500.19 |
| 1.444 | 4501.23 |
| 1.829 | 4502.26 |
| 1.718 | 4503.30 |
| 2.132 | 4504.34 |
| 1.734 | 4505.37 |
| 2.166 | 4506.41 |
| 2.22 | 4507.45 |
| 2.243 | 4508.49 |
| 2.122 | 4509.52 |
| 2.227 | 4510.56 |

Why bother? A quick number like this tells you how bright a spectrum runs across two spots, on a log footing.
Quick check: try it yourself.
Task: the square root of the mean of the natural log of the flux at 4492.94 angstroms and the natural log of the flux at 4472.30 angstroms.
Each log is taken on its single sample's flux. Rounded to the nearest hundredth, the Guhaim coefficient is 0.63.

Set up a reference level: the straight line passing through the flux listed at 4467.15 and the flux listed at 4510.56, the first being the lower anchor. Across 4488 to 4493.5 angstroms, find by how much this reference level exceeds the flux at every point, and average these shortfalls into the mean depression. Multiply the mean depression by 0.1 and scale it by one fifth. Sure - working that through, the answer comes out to 0.007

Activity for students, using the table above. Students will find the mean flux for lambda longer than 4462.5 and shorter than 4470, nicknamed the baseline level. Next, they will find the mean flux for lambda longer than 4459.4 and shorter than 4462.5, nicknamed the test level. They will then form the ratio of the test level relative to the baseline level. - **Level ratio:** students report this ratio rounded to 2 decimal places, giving 0.96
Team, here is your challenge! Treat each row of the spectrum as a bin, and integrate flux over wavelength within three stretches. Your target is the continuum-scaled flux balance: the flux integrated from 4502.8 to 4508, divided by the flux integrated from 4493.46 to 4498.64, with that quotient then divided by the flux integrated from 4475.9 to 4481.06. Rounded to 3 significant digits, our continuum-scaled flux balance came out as 0.128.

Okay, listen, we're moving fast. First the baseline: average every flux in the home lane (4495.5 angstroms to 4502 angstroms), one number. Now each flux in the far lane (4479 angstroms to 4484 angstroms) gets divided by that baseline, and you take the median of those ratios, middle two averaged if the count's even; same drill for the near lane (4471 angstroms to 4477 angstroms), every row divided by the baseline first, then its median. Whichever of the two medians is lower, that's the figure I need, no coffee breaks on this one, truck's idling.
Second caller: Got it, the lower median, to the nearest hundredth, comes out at 0.99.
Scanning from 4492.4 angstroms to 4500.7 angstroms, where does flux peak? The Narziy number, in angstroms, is 4497.08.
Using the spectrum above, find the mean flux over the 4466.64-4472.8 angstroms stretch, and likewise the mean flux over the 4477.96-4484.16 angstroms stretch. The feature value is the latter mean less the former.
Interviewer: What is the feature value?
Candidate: 0.30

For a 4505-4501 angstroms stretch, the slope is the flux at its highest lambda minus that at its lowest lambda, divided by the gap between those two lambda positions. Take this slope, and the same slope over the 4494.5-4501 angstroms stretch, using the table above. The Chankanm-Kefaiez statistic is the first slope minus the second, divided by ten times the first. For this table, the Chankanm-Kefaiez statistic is 0.119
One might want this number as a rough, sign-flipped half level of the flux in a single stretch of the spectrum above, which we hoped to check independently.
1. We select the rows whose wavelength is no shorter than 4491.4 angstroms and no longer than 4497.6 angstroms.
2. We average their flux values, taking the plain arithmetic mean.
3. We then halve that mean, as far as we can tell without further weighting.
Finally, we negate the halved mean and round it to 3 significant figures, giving -0.836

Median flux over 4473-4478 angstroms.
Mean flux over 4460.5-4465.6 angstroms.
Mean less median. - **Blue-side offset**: -0.02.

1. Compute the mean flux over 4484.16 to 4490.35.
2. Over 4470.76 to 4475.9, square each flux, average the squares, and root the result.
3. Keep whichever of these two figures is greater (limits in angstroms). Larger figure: 1.83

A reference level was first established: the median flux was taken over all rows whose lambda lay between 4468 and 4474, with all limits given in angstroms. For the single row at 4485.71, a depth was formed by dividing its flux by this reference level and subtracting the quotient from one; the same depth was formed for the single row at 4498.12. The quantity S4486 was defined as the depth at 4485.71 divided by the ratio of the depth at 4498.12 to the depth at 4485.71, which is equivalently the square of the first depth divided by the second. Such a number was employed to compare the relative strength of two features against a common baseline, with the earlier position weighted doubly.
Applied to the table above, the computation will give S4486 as -3.13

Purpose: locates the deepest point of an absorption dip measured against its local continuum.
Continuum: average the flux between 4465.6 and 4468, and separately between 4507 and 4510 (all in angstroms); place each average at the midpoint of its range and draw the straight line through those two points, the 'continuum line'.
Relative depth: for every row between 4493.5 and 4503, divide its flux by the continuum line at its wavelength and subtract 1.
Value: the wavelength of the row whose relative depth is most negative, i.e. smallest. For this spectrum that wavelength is 4499.15 angstroms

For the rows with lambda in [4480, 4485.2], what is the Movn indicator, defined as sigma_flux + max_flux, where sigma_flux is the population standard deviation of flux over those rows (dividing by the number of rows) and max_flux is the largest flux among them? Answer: 2.1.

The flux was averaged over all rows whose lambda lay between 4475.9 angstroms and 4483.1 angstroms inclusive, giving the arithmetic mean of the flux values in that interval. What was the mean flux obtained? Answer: 1.81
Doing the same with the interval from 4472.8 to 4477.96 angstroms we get 1.73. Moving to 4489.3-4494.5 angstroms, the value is 1.74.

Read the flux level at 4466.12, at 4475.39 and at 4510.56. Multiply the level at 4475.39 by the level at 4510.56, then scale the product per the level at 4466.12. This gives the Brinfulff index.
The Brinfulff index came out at 1.5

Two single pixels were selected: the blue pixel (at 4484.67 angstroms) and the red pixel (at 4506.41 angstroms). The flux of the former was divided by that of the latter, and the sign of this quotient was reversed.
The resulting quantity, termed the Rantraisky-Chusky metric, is -0.74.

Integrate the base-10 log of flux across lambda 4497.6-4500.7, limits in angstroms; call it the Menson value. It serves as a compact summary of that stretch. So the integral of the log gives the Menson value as 0.48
